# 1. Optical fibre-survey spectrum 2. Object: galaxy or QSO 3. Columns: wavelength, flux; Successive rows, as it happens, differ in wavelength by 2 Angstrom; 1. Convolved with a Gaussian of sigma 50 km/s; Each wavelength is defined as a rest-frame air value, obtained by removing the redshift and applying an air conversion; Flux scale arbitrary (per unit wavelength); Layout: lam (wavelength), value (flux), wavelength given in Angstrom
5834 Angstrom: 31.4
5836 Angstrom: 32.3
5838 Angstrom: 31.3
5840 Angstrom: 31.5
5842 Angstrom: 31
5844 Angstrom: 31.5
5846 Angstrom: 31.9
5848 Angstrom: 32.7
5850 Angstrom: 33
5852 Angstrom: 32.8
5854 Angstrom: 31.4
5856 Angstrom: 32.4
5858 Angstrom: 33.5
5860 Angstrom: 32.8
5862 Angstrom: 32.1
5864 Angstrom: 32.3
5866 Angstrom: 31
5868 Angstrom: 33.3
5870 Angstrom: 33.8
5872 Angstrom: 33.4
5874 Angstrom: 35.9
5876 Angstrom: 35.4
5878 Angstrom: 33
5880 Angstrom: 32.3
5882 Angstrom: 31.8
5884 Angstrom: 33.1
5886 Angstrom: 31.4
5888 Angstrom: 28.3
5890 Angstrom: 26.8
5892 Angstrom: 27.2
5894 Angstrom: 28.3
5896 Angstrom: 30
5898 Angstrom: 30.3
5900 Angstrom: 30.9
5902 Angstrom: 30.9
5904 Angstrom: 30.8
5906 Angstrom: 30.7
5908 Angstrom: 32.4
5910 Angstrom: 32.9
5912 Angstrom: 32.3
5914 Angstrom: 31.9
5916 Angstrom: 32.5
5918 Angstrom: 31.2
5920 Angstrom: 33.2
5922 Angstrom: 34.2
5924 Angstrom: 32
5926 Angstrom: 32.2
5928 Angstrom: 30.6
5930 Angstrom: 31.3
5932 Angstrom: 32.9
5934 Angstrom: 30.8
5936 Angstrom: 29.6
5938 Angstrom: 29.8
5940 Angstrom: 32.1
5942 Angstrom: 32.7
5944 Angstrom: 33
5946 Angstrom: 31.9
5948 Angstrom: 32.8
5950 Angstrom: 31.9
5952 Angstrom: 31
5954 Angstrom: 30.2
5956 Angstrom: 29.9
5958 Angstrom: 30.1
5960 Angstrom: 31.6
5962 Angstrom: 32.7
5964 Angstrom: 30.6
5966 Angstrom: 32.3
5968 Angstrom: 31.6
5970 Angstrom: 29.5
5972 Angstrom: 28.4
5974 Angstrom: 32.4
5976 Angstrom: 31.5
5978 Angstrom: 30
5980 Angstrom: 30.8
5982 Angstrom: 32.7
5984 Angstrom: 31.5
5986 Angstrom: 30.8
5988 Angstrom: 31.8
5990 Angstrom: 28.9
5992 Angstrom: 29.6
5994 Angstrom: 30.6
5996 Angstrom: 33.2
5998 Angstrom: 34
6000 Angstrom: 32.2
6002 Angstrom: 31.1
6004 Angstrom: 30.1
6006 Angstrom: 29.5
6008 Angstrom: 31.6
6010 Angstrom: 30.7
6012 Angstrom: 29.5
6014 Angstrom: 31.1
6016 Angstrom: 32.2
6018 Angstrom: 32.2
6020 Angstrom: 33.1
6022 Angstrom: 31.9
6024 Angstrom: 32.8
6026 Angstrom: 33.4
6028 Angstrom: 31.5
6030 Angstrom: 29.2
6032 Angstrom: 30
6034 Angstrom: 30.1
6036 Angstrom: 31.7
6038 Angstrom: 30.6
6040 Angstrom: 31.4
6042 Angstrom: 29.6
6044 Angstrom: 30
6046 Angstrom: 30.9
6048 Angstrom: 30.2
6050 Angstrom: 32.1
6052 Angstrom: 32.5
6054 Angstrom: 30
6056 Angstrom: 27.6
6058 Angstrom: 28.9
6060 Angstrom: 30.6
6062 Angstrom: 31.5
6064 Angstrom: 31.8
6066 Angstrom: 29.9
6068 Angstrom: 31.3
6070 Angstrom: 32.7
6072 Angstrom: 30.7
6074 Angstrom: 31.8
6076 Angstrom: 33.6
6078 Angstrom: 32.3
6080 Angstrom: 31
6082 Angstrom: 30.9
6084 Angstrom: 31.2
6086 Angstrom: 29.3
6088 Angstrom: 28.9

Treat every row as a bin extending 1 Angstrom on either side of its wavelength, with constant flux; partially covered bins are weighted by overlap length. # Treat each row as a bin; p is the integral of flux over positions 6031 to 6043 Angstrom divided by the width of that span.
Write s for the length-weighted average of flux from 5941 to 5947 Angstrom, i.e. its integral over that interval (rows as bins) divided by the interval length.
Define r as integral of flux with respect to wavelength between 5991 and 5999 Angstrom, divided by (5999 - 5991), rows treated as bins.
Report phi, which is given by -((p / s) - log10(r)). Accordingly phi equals 0.564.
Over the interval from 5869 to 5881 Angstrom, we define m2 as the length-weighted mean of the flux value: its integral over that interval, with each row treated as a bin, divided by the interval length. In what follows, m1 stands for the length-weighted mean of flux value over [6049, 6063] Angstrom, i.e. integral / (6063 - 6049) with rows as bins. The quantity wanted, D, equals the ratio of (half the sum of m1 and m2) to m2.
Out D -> 0.95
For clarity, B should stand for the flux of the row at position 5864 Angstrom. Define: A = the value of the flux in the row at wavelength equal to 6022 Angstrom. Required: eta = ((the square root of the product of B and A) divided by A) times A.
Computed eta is 32.1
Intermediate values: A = 31.9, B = 32.3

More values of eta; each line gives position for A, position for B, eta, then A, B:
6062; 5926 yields 31.8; 31.5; 32.2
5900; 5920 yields 32.0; 30.9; 33.2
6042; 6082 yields 30.2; 29.6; 30.9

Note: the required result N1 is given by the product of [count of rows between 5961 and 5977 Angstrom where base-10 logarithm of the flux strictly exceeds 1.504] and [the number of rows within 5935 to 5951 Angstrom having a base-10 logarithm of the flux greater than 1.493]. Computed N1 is 18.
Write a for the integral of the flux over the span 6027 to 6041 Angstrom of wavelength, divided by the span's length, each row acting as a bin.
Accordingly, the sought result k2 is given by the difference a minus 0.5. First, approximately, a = 30.6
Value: 30.1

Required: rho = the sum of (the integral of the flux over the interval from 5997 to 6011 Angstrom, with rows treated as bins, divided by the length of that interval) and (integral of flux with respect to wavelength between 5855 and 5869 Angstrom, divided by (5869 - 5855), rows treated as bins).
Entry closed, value 63.8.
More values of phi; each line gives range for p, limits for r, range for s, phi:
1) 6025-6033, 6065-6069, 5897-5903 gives 0.475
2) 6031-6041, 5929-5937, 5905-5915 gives 0.533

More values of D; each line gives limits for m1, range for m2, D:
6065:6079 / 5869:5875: 0.96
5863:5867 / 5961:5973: 1.01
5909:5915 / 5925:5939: 1.02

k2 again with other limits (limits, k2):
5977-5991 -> 30.4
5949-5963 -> 30.6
